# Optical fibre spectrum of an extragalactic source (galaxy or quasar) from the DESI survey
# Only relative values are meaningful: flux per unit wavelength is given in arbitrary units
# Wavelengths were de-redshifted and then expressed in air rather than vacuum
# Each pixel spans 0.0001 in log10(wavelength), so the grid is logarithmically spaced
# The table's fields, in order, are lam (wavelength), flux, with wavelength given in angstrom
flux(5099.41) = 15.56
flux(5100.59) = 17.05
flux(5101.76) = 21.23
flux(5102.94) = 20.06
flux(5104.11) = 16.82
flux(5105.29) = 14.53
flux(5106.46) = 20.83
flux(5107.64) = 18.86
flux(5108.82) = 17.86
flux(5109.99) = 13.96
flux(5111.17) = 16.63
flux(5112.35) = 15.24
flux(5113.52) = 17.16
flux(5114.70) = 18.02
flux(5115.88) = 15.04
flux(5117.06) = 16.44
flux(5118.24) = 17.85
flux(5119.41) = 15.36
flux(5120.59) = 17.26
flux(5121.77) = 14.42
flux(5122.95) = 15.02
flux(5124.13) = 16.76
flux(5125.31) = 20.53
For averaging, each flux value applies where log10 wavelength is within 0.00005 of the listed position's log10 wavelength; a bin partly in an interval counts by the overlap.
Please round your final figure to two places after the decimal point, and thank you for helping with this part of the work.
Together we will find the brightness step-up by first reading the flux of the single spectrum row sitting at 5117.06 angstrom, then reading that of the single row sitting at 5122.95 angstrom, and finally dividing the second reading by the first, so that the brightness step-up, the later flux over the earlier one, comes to 0.91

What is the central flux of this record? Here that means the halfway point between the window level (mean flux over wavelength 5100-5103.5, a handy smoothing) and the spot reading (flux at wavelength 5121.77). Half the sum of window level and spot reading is 16.9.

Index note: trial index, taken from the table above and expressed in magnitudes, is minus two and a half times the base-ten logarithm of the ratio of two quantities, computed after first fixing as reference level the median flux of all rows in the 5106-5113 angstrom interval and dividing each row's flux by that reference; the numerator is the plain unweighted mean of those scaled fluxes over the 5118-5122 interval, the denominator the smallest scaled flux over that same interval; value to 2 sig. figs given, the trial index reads -0.13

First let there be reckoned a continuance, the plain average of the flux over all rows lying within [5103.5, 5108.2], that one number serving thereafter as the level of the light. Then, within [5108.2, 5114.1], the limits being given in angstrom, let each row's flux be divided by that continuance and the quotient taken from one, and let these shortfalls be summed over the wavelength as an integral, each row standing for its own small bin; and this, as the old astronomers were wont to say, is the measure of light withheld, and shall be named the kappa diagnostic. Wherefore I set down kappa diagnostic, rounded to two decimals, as 0.53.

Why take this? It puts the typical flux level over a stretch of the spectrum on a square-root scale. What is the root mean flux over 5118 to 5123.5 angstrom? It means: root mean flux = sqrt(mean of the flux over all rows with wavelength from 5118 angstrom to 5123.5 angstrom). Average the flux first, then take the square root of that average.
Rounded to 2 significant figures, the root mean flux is 4.0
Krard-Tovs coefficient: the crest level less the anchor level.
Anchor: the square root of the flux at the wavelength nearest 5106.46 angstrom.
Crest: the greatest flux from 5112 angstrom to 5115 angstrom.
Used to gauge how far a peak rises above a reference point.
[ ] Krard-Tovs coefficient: 13.5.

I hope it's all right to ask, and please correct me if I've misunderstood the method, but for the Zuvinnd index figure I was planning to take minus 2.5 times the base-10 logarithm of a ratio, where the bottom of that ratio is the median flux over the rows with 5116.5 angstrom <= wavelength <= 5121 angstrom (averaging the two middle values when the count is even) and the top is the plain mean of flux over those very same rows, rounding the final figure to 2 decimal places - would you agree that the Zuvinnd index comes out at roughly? 0.01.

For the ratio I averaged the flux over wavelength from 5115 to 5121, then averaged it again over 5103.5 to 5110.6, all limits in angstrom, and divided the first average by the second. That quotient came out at 0.96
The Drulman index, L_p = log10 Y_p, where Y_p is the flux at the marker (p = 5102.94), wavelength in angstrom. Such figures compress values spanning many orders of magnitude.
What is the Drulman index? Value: 1.302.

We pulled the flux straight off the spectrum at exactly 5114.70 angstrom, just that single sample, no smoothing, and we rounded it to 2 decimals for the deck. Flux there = 18.02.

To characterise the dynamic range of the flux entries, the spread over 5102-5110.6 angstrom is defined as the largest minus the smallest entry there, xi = 6.9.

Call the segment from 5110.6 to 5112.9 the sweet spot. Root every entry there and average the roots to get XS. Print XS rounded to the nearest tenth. 4.0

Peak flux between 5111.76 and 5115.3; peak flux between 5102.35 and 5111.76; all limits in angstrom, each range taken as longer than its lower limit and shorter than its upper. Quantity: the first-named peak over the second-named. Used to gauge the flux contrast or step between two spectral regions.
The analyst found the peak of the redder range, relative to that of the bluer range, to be 0.865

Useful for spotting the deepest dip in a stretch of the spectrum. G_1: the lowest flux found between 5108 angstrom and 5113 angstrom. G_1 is 13.96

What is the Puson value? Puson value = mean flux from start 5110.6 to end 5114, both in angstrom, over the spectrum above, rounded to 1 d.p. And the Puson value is 16.3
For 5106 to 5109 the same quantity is 19.2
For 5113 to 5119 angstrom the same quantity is 16.9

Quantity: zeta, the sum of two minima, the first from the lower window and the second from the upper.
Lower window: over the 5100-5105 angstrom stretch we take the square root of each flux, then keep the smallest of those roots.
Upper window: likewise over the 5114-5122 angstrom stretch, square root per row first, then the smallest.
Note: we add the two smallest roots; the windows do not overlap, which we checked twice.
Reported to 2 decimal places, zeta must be 7.90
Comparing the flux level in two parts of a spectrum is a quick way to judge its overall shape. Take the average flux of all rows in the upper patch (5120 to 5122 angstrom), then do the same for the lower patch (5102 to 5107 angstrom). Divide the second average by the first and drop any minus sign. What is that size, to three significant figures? 1.14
